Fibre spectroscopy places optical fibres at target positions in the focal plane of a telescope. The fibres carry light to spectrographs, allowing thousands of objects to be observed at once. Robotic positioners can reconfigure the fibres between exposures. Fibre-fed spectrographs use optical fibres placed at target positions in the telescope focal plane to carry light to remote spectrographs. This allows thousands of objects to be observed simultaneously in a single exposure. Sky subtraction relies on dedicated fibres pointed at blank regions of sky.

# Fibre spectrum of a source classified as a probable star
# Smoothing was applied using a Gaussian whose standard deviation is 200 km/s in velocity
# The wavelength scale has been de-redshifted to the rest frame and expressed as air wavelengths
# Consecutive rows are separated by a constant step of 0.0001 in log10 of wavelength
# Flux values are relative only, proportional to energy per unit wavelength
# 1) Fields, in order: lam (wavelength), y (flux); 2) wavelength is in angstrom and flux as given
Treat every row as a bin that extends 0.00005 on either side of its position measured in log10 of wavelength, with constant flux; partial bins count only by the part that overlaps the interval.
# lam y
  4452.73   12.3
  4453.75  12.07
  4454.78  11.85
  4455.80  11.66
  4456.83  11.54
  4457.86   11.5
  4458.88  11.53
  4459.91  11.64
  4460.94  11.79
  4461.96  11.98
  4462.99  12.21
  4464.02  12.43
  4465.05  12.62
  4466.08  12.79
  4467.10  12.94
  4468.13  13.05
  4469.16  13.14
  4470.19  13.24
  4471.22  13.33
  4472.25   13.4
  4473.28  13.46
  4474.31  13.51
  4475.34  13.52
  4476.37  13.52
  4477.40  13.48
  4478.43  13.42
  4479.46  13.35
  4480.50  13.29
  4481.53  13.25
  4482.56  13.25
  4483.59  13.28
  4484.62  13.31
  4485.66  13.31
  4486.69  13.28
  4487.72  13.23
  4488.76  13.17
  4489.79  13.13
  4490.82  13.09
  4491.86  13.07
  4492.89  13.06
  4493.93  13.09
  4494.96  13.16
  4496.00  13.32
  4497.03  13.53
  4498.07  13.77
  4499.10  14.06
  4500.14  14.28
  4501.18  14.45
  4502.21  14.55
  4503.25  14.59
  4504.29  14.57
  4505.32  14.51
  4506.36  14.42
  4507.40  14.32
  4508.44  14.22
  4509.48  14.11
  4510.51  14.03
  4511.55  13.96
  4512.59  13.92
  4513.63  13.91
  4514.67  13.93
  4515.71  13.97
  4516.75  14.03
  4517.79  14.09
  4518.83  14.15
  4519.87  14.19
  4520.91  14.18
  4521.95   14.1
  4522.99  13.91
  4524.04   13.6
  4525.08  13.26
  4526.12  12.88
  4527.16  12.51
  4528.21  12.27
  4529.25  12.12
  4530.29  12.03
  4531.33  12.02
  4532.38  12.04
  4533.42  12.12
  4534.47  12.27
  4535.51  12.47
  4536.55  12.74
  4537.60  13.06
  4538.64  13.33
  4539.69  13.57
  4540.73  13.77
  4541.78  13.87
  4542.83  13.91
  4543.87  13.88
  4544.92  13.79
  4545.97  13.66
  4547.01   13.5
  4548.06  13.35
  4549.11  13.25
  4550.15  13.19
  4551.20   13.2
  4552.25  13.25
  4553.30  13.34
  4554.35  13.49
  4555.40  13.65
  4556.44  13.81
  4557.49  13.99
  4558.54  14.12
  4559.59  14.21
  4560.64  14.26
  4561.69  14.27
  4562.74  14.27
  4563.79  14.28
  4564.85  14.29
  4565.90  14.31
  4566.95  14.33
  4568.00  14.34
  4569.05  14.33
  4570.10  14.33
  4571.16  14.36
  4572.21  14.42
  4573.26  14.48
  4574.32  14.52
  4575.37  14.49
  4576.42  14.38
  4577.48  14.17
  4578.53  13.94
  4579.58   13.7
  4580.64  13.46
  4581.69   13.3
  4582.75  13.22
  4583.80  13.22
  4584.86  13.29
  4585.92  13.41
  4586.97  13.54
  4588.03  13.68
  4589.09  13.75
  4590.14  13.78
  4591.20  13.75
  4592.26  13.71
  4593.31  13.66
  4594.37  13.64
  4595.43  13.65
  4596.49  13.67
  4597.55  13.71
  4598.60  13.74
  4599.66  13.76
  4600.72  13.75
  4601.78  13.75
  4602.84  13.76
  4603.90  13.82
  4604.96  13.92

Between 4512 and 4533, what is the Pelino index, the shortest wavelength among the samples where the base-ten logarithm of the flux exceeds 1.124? 4512.59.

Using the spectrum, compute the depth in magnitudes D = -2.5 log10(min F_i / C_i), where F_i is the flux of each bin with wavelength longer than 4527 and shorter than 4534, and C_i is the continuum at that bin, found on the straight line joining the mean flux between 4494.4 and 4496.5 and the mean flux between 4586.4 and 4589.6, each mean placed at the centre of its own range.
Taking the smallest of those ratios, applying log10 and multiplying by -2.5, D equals 0.118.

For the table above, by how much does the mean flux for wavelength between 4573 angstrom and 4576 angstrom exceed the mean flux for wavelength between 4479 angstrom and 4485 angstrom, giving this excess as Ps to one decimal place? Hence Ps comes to 1.2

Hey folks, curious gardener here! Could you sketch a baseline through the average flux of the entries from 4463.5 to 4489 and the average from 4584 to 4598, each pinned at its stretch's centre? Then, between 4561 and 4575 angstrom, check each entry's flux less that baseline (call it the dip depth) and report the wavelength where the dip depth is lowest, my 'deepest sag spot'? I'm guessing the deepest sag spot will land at 4562.74 angstrom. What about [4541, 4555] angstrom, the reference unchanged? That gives 4550.15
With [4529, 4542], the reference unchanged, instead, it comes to 4531.33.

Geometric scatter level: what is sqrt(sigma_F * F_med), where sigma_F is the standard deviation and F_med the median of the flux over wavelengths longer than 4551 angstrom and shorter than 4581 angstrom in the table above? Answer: 2.4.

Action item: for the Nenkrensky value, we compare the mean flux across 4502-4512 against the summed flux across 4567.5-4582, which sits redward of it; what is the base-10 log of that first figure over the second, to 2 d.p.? -1.14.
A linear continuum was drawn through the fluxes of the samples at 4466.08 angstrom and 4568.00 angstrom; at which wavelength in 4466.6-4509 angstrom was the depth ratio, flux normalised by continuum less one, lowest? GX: 4492.89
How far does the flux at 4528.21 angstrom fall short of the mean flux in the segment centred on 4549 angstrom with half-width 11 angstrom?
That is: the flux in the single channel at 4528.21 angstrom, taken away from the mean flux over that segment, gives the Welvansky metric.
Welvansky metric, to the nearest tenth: 1.4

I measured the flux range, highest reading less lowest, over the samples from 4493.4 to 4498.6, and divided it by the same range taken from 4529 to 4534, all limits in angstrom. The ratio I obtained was 6.80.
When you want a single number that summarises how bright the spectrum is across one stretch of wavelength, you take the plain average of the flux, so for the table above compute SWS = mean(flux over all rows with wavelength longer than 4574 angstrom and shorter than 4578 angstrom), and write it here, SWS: 14.4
